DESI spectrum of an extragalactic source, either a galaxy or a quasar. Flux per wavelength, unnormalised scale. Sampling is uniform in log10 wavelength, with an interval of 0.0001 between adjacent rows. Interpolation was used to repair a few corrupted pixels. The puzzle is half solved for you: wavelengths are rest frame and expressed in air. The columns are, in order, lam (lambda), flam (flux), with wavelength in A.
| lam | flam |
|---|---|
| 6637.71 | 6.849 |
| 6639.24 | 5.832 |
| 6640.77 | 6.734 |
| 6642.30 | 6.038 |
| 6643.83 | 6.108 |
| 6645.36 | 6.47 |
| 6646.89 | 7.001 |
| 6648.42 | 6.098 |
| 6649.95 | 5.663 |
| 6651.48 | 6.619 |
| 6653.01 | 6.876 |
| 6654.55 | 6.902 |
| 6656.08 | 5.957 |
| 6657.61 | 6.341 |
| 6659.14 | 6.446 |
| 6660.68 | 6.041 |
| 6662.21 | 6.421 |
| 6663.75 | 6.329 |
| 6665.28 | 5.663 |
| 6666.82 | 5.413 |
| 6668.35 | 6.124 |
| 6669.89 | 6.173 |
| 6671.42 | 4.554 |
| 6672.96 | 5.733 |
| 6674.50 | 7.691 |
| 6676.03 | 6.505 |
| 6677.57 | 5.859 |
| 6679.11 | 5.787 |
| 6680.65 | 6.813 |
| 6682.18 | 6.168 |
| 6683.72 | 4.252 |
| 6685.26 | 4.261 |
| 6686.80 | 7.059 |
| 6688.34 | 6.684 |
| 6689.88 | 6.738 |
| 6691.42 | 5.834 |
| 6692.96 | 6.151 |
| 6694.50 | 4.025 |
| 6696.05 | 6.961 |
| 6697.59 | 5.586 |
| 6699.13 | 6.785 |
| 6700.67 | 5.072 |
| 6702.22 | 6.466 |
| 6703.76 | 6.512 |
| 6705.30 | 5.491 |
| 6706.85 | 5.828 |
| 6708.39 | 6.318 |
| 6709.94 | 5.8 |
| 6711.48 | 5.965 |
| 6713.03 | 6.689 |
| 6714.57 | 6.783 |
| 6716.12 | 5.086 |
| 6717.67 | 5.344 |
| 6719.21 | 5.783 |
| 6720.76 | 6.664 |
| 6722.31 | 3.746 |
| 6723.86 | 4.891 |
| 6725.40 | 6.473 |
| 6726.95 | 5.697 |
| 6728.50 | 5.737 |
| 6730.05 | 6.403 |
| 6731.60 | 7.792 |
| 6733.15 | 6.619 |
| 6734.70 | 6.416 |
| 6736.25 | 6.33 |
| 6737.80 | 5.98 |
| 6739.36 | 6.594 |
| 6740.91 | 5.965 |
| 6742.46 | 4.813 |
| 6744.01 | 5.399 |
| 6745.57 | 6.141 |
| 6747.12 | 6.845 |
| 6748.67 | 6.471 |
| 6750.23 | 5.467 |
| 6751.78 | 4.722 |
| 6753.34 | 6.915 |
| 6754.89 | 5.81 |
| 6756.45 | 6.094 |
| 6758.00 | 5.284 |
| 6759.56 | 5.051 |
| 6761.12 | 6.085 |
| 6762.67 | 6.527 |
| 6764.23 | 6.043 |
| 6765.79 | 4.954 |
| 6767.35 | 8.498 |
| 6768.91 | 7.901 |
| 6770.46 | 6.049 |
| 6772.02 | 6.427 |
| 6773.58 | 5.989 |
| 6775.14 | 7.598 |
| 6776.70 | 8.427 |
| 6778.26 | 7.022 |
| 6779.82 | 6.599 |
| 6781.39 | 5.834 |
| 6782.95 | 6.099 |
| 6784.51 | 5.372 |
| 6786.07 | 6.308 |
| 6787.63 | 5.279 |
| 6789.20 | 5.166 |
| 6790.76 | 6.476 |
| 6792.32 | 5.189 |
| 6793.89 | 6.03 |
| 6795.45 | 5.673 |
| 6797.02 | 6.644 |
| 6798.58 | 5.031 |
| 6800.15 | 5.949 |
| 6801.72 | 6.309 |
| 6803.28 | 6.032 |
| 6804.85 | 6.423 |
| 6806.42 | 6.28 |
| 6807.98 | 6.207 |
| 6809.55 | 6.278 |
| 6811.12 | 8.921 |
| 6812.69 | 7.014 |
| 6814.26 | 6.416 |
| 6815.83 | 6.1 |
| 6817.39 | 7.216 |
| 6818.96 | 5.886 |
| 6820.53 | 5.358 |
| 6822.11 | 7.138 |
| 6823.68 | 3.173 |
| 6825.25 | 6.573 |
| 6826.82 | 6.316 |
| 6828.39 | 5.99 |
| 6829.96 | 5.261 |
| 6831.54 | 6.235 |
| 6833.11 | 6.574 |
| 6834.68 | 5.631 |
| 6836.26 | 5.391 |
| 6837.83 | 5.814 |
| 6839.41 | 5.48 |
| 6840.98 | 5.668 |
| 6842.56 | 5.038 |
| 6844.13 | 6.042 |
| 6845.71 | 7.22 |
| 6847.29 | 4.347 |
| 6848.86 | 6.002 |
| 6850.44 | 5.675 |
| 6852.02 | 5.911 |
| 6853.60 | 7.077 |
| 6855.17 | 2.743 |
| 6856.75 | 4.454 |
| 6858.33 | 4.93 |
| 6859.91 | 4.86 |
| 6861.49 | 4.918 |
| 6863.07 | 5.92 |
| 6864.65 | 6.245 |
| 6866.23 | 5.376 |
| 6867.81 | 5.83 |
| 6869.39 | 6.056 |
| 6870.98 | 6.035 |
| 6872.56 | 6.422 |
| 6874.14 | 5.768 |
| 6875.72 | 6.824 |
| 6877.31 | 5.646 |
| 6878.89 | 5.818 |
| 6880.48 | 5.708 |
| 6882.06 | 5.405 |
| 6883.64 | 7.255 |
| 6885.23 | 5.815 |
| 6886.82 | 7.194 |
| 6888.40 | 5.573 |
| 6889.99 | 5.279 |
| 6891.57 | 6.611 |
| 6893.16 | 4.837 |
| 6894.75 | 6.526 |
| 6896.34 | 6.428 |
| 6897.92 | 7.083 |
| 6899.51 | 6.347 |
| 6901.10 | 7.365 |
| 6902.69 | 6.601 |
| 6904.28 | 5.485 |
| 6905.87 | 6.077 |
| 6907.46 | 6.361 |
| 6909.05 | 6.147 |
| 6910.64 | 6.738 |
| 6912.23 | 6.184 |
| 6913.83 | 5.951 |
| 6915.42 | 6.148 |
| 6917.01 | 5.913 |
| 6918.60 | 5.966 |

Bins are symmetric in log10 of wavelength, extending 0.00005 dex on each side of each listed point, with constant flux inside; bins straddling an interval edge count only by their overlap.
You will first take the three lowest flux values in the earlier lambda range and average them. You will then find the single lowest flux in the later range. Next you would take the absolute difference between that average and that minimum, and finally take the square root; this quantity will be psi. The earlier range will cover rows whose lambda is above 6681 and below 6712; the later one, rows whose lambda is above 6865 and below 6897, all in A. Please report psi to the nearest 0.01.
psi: 0.81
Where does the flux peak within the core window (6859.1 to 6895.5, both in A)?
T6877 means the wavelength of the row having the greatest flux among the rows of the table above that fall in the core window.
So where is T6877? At 6883.64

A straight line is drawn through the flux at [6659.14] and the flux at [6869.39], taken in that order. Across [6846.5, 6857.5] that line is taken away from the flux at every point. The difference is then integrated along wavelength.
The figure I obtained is -10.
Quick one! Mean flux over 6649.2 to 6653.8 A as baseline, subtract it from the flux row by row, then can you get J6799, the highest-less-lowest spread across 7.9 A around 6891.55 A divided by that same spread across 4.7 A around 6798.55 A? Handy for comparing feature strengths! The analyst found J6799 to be 1.1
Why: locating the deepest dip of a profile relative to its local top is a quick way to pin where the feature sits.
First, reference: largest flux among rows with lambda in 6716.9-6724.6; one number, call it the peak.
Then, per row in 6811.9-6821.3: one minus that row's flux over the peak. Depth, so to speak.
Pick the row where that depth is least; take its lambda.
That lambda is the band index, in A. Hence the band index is 6817.39 A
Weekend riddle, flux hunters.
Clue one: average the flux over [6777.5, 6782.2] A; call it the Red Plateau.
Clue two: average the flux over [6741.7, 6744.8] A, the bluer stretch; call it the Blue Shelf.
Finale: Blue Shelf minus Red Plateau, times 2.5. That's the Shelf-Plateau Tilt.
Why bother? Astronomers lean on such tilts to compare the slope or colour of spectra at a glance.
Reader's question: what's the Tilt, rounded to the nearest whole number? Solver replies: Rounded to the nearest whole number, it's -3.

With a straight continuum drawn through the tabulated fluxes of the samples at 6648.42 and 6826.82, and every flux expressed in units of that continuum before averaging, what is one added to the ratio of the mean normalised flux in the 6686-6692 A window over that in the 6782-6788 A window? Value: 2.16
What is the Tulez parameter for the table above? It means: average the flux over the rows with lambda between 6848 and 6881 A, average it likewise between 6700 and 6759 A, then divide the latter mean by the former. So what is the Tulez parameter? 1.06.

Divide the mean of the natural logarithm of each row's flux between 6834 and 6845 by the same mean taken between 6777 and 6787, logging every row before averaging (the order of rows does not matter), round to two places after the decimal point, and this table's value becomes 0.94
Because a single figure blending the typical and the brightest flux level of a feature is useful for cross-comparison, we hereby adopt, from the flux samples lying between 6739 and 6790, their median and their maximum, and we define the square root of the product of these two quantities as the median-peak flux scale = 7.19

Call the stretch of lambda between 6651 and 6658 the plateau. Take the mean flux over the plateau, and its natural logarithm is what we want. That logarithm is 1.88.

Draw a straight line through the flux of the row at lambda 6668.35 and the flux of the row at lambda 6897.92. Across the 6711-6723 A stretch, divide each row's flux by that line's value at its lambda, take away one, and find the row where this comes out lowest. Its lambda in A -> 6722.31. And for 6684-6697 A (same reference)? 6694.50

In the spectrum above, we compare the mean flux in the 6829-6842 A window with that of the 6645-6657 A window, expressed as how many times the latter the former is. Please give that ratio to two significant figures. 0.89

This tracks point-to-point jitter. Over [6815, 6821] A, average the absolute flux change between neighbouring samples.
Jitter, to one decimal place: 1.0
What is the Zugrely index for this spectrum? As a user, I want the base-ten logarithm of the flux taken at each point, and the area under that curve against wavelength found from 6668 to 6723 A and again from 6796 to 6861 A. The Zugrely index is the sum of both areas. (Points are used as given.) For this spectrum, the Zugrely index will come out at 92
